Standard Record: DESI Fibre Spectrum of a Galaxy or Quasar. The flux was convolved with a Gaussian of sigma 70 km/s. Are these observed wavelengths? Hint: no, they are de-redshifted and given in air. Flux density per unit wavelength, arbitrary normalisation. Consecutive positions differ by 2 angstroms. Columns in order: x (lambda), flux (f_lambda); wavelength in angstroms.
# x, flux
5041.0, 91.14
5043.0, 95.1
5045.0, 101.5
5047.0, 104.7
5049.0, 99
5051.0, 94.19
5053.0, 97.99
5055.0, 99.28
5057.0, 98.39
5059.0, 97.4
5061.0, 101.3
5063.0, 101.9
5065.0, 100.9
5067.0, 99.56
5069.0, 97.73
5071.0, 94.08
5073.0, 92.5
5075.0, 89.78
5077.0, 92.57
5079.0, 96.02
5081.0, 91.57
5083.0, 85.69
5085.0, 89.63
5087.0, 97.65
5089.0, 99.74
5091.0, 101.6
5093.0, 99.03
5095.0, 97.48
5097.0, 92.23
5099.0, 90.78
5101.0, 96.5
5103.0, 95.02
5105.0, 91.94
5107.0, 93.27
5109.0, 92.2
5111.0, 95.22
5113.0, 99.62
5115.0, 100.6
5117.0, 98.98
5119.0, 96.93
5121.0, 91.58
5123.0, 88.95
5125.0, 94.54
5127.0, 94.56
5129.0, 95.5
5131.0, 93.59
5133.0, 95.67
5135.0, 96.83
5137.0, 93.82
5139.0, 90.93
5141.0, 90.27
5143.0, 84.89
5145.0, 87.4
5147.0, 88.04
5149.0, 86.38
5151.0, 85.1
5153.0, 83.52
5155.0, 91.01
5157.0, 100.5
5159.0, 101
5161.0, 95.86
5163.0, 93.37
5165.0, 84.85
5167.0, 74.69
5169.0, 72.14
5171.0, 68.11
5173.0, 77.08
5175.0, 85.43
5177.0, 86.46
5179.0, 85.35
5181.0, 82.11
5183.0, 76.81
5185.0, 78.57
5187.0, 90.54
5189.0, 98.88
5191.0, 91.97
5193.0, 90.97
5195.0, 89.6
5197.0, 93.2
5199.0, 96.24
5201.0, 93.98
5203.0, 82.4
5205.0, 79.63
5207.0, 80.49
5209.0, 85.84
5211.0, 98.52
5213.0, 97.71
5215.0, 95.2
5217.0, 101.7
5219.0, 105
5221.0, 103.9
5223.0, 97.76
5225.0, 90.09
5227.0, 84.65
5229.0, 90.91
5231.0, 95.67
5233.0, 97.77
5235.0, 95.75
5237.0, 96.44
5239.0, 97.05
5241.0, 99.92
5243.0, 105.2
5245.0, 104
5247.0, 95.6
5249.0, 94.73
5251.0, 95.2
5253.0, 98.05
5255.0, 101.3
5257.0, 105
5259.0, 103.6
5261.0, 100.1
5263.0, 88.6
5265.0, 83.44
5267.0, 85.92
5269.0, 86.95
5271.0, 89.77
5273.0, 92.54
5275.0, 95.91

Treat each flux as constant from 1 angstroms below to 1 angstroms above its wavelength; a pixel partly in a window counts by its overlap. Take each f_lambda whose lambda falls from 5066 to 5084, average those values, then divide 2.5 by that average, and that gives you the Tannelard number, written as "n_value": 0.0268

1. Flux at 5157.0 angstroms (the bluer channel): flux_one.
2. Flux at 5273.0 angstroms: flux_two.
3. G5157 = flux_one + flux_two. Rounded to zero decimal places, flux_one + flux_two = 193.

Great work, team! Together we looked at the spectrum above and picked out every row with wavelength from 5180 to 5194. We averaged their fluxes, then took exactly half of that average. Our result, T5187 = 43.6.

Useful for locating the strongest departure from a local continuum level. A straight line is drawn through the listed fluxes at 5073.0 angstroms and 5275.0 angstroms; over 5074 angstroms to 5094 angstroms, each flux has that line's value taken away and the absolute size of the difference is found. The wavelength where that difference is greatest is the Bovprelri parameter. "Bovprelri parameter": 5091.0 angstroms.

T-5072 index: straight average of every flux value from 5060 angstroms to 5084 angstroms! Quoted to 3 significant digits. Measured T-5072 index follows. 95.3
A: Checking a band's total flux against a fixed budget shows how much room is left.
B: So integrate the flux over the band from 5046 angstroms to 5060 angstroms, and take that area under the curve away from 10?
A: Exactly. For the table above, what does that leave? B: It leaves -1372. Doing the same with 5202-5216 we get -1230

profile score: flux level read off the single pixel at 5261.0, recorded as 100.1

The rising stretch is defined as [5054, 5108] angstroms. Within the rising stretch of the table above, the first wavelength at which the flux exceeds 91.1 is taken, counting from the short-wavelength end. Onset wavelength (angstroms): 5055.0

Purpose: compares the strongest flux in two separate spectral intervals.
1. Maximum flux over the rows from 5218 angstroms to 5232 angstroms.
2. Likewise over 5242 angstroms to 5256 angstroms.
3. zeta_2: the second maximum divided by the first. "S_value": 1.00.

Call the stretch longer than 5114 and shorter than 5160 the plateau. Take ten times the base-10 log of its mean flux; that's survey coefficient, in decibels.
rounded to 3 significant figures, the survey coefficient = 19.7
